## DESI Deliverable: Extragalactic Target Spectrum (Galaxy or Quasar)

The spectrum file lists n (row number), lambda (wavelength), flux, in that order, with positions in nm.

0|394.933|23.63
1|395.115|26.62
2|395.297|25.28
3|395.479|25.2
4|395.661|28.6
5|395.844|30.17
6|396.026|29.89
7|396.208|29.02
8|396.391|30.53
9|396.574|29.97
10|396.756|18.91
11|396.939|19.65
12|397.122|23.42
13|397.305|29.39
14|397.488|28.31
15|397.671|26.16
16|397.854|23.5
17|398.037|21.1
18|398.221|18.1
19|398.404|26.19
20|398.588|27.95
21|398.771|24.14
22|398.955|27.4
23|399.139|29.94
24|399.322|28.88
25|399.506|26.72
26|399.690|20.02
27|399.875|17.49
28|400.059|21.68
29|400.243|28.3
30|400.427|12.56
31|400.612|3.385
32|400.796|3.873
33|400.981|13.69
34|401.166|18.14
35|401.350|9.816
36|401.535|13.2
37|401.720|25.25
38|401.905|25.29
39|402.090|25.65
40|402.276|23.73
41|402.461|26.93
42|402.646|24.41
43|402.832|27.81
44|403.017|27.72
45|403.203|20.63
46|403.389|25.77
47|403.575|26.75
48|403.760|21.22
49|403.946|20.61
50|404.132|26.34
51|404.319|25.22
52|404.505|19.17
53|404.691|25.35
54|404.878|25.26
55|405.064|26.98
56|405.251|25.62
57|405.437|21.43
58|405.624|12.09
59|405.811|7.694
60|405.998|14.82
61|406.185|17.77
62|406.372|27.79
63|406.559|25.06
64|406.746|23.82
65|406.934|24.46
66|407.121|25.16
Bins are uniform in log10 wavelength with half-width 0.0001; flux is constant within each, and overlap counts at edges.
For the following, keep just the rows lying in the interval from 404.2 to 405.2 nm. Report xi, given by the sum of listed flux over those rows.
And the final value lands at 122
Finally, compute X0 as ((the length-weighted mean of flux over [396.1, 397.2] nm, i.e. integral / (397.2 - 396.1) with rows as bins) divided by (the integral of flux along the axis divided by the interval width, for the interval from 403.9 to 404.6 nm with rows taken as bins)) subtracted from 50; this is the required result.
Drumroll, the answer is 48.9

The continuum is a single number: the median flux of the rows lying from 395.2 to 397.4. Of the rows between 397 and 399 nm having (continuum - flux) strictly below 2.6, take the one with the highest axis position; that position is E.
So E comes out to 398.955 nm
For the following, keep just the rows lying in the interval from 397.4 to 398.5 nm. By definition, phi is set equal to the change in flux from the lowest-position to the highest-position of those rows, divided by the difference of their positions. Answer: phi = -2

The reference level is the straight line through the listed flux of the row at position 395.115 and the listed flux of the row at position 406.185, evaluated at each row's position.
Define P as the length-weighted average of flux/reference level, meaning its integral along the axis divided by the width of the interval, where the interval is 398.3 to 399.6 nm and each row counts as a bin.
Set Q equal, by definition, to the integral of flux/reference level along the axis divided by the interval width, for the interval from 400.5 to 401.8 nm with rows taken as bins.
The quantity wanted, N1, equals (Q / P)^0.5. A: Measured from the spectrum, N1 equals 0.70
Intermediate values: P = 1.16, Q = 0.6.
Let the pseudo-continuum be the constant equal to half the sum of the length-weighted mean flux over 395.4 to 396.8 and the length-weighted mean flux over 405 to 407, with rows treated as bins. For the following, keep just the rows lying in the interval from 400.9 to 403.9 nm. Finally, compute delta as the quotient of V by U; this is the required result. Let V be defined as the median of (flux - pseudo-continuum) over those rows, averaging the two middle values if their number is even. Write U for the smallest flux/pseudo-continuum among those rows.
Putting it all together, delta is 1.3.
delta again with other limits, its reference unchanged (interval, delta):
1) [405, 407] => -1.6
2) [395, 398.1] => 3.0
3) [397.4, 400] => 2.6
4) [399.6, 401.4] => -62.7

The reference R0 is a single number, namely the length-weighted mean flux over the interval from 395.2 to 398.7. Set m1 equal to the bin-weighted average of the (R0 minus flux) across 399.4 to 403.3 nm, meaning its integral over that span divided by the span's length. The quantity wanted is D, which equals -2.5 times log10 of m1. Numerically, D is -1.9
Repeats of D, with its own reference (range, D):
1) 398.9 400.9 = -1.9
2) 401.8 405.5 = -0.2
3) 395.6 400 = 1.5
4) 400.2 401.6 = -2.8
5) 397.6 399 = -0.5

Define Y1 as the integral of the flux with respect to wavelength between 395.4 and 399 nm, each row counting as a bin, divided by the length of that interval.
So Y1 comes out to 26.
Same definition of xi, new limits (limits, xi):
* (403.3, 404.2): 121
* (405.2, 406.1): 82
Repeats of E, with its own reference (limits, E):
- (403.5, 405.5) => 405.064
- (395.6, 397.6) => 397.488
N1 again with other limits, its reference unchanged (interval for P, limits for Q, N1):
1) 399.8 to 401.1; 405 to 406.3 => 1.24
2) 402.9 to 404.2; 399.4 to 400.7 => 0.82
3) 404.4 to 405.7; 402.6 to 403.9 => 1.01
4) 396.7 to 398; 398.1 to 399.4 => 1.06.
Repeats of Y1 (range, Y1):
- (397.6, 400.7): 23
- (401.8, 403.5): 25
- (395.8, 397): 27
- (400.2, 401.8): 14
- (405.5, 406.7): 18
